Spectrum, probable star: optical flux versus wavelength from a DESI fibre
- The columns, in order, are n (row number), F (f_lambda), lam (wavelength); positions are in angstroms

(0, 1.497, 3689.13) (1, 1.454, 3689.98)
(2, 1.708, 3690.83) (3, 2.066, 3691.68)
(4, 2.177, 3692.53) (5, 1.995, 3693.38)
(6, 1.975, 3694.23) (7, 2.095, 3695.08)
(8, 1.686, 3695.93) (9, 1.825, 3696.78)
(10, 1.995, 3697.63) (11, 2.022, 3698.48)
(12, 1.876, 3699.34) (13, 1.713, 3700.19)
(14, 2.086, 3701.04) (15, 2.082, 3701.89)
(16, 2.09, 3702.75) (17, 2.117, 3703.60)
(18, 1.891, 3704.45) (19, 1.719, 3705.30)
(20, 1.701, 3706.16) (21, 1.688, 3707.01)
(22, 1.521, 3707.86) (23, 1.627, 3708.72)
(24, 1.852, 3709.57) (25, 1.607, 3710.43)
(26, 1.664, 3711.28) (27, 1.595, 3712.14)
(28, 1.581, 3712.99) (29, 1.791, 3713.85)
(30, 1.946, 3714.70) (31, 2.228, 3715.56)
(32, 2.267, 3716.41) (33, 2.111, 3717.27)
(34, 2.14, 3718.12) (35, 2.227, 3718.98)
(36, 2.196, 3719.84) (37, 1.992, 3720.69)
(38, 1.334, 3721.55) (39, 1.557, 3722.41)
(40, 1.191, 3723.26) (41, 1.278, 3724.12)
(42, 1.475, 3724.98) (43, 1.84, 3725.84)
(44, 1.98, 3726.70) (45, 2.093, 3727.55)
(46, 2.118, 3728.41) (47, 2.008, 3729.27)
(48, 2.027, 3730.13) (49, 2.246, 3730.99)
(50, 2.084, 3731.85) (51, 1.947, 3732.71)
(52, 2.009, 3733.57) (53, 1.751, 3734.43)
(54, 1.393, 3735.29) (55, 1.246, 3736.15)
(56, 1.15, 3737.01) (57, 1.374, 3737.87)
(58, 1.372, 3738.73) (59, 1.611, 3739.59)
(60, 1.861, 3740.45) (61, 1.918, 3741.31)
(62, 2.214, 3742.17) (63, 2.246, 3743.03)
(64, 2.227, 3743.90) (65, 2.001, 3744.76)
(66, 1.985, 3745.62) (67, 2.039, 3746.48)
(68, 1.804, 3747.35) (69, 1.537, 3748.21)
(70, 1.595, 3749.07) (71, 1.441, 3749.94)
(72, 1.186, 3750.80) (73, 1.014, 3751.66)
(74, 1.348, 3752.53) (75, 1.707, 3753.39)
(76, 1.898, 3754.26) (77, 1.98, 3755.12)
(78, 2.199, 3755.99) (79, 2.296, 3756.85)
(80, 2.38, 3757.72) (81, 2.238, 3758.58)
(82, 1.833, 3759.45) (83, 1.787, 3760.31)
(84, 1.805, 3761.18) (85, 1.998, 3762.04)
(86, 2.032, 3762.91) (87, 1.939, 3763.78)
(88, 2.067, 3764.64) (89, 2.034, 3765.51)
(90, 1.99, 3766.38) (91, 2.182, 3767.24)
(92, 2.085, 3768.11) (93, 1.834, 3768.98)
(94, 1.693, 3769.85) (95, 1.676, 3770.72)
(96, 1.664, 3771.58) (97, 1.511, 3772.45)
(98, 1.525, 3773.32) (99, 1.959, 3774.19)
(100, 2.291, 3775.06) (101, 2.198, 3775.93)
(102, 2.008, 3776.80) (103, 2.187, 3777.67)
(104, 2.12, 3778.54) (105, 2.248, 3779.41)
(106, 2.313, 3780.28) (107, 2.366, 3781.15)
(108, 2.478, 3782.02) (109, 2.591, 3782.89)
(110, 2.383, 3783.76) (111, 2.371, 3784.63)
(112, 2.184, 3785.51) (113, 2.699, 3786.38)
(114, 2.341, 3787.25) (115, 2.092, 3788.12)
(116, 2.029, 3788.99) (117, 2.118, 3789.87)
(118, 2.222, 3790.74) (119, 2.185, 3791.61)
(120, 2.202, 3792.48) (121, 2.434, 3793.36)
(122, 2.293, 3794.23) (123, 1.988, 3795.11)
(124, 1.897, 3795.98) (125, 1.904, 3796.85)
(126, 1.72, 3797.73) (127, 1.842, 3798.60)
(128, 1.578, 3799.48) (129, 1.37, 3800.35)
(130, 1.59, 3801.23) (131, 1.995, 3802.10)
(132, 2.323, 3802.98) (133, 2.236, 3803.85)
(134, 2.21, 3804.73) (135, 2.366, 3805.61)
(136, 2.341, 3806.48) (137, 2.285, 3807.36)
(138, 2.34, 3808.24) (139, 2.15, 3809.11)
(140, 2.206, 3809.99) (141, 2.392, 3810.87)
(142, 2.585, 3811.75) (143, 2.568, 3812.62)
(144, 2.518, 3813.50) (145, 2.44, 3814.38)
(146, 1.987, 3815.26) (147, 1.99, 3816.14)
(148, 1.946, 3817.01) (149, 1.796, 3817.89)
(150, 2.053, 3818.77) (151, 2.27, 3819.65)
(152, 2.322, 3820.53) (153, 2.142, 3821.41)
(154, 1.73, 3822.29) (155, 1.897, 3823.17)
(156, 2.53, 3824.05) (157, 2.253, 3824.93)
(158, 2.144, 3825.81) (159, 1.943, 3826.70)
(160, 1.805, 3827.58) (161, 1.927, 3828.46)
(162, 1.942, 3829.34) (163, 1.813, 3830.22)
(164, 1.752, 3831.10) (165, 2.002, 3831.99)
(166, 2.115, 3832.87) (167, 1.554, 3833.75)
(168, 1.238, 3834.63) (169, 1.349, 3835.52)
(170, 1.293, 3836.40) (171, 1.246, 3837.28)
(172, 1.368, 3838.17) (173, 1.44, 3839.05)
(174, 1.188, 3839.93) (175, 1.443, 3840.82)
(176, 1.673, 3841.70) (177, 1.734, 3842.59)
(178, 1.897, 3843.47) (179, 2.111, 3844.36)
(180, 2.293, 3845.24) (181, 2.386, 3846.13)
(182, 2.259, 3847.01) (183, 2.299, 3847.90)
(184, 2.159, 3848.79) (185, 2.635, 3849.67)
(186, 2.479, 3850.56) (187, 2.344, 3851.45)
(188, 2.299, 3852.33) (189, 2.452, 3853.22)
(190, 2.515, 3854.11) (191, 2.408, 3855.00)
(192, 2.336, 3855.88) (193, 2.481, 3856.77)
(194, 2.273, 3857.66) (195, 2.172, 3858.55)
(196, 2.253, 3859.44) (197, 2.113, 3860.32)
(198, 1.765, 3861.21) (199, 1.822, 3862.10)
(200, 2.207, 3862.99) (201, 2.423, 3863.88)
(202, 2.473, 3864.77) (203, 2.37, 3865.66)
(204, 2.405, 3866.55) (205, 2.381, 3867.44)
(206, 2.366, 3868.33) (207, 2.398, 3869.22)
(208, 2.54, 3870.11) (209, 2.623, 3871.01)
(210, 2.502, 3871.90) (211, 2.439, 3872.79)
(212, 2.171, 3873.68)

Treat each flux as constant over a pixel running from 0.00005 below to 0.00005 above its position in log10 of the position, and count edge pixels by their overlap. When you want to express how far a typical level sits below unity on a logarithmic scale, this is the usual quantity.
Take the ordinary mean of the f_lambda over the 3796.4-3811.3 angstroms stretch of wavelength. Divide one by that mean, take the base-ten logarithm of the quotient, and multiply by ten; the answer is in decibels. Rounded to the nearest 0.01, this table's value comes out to -3.12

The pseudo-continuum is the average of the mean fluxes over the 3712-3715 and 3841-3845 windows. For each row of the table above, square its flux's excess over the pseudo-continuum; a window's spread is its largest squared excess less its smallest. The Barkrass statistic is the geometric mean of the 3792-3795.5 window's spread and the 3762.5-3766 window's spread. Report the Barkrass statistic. 0.14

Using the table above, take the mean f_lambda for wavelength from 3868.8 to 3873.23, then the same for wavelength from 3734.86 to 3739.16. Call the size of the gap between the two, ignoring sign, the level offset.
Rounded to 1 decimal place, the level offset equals 1.2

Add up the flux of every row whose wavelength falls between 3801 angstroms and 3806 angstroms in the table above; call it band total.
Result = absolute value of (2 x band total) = 25.4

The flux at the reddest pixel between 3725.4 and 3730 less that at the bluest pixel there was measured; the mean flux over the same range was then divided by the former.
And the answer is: 12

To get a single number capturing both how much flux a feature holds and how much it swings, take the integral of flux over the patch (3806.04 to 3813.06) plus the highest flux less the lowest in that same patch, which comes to 17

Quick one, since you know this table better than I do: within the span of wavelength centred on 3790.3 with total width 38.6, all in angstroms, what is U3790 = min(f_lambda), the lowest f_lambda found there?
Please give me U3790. 1.37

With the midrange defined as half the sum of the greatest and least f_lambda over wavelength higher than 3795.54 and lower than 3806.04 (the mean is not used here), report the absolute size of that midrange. 1.87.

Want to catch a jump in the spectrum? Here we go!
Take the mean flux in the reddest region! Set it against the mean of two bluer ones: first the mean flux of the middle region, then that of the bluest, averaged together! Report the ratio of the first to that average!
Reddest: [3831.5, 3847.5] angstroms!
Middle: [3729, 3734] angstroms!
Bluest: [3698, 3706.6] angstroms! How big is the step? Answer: 0.85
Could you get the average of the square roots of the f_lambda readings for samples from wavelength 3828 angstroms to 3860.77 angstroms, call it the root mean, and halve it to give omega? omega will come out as 0.699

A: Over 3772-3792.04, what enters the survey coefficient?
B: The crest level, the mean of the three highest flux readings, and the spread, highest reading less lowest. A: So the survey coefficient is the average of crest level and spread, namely 1.9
